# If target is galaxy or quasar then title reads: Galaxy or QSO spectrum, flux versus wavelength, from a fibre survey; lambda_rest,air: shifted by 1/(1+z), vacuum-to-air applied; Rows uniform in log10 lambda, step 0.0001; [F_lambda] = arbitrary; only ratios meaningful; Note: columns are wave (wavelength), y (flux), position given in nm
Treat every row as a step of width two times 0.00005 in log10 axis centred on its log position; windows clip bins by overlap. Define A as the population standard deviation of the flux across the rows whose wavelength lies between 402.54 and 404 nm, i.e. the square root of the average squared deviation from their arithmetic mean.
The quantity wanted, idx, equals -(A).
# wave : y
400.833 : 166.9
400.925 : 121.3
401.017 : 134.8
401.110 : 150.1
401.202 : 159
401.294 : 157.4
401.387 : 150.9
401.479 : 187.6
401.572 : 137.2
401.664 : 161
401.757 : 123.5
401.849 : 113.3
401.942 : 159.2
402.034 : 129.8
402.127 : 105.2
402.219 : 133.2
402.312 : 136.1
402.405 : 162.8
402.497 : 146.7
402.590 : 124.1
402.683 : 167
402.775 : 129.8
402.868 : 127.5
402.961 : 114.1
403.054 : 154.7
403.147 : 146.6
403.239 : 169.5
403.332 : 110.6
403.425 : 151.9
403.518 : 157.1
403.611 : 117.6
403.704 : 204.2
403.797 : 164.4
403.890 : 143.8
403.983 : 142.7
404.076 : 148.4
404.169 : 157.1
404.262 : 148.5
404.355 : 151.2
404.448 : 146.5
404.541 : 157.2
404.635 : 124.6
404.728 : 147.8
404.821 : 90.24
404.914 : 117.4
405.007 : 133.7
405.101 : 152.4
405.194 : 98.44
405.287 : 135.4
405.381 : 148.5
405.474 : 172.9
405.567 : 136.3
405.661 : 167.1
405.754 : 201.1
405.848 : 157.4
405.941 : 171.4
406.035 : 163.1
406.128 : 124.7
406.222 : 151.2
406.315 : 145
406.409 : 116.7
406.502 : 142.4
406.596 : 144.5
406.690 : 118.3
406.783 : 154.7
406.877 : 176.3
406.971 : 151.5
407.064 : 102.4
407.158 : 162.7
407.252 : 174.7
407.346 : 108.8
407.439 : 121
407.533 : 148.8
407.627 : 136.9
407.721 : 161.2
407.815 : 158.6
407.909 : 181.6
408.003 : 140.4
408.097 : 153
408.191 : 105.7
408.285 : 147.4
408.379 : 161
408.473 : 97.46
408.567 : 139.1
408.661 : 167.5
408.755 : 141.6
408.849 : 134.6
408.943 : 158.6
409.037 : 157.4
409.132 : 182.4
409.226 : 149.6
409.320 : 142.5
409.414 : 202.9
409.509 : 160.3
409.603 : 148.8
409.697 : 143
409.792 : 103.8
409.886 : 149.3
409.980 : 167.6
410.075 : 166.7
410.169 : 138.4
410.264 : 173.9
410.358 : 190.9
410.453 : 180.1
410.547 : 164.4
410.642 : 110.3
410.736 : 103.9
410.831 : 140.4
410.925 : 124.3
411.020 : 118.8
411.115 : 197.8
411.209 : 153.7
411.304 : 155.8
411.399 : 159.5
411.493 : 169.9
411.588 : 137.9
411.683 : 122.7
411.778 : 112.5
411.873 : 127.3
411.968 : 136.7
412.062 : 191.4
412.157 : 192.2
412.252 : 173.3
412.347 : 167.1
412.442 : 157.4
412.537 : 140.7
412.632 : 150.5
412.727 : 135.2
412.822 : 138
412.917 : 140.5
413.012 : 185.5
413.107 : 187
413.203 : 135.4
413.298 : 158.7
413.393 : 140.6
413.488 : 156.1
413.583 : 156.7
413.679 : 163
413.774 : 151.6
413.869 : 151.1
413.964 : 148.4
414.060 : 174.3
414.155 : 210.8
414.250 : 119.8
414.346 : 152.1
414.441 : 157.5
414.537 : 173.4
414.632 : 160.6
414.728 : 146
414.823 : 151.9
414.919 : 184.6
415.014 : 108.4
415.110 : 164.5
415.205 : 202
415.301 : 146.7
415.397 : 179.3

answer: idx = -23.9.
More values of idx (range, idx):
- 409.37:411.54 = -27.3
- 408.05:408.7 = -25.1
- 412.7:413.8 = -17.1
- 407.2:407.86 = -21.7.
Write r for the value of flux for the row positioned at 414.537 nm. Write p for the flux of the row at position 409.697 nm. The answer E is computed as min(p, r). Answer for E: 143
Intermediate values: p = 143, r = 173.4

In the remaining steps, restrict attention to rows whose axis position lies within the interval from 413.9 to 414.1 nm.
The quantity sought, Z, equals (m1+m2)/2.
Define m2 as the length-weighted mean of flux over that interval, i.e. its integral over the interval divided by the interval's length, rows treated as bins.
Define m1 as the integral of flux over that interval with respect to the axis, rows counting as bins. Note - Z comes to 96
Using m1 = 32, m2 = 160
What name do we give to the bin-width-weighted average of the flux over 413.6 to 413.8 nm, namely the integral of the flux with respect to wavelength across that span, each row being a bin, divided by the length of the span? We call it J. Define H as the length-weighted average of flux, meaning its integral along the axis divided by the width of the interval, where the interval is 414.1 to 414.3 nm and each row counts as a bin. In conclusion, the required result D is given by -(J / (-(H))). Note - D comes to 0.95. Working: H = 166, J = 157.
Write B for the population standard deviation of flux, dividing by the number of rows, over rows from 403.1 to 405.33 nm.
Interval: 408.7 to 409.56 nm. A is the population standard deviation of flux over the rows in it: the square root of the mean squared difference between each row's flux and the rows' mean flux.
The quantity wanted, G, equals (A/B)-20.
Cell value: -19.1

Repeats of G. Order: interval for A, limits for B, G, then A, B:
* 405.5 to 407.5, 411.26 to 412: -18.7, 24.7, 18.6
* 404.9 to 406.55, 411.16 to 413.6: -18.9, 23.7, 20.8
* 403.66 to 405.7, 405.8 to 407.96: -18.9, 23.6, 21.8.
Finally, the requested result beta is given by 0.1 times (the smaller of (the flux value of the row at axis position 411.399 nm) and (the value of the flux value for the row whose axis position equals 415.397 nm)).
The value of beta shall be 16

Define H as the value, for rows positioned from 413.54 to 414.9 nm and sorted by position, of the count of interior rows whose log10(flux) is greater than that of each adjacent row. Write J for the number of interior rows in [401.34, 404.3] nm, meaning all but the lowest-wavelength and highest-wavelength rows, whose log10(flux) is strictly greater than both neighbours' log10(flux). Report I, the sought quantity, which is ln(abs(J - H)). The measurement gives 1.9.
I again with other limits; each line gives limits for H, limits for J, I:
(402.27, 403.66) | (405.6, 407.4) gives 0.0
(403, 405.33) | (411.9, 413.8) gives 1.1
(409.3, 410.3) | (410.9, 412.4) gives 0.0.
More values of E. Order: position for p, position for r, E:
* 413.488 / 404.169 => 156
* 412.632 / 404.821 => 90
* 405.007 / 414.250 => 120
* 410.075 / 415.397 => 167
